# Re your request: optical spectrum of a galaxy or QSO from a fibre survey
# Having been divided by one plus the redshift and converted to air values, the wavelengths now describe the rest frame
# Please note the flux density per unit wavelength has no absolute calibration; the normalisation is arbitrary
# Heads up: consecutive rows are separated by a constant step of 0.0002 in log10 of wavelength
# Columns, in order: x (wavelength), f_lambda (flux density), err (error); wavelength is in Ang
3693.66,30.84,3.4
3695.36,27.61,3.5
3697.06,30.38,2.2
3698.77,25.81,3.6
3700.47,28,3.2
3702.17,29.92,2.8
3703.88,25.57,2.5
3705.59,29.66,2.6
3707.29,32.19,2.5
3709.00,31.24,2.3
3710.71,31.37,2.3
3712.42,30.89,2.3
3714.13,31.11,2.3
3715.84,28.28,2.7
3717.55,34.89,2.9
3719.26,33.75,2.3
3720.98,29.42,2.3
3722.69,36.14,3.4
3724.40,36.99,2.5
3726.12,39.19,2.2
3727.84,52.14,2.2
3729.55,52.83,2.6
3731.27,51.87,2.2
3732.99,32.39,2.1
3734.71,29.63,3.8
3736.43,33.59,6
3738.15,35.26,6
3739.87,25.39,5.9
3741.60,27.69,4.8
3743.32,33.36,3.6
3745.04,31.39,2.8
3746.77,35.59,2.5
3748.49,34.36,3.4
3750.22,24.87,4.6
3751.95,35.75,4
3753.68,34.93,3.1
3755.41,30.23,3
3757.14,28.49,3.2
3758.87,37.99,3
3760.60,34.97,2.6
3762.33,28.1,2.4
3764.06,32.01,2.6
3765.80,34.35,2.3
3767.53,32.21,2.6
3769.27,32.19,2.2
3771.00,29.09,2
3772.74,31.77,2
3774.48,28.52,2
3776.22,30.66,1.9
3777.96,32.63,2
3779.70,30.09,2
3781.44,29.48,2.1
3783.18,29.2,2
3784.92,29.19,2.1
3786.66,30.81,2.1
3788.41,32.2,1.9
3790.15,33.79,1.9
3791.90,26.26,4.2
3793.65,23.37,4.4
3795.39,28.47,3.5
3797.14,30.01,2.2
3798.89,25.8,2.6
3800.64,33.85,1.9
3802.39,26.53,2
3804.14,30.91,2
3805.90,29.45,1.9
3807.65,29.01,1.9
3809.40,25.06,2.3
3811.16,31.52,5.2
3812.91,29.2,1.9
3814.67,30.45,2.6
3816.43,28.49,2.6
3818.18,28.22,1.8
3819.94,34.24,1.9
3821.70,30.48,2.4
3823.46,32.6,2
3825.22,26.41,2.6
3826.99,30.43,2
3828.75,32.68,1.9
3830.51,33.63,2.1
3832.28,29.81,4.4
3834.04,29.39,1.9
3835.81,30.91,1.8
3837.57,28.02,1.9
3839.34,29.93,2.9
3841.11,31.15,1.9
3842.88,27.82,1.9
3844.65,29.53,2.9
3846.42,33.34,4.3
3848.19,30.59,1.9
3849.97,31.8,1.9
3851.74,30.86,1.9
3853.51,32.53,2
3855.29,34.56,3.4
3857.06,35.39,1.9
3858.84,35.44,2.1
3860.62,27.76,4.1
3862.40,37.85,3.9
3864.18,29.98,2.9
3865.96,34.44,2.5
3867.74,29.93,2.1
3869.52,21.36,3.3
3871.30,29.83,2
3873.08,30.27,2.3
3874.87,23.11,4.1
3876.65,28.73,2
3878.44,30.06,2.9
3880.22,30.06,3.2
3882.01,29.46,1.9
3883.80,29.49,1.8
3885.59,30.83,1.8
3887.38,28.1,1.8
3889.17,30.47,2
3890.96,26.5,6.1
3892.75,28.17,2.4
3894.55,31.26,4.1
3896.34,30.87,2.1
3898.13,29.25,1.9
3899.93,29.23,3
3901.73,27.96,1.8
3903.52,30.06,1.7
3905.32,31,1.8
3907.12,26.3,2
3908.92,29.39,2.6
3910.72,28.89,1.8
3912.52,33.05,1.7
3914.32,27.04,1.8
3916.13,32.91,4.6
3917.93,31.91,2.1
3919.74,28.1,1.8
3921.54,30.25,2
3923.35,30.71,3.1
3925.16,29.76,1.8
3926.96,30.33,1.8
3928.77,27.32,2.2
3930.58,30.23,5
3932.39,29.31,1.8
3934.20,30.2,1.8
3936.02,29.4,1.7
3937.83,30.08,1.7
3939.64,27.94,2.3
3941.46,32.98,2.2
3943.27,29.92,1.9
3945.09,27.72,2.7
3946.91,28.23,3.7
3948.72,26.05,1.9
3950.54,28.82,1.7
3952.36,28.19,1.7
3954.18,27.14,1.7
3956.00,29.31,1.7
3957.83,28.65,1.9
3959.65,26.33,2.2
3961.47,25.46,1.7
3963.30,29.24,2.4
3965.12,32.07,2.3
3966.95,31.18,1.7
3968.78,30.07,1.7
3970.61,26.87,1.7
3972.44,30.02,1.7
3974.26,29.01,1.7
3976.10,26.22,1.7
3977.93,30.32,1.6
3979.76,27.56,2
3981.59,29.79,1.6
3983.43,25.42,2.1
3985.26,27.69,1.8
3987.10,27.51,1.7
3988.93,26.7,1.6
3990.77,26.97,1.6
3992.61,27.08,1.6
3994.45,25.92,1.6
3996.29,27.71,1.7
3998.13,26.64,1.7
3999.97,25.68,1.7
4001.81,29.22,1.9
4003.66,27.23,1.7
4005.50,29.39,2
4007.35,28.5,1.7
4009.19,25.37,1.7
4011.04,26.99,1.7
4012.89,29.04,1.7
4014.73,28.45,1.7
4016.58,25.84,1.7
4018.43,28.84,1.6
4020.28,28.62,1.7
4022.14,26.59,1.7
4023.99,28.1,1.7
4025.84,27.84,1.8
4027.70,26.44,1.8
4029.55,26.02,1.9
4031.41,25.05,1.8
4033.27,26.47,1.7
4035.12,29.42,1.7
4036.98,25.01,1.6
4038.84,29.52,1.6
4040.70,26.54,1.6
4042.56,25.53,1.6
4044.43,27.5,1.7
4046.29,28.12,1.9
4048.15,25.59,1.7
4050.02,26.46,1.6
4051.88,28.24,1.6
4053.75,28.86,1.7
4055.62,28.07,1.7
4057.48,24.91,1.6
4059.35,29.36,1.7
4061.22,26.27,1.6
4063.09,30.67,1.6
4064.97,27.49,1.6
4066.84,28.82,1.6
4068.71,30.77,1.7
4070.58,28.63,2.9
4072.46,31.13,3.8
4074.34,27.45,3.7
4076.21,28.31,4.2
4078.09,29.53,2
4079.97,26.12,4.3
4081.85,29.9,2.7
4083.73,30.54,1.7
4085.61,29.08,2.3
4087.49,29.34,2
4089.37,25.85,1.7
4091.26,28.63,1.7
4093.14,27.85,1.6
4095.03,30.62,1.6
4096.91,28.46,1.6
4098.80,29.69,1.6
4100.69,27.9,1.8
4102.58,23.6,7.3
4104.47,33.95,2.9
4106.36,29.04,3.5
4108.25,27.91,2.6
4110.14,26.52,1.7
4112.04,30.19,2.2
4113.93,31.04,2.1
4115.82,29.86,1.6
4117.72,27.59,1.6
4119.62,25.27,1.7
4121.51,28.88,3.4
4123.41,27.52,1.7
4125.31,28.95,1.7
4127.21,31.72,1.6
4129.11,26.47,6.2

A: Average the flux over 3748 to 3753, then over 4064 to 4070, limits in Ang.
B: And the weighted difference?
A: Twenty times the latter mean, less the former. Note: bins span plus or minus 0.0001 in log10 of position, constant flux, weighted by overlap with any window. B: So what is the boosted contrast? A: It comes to 549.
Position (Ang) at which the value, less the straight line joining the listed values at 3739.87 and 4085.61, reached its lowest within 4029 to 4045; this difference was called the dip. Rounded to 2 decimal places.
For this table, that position 4036.98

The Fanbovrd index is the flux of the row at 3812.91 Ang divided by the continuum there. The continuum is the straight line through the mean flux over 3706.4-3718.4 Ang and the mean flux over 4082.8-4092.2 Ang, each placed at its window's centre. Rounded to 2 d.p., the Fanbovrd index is 0.95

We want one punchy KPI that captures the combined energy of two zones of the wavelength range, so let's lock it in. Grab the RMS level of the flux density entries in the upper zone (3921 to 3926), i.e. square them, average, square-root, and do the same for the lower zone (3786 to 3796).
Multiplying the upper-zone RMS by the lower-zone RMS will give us 888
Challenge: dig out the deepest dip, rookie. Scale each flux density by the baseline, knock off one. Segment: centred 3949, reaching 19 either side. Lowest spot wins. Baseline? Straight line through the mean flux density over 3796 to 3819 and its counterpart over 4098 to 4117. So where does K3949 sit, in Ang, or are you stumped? 3961.47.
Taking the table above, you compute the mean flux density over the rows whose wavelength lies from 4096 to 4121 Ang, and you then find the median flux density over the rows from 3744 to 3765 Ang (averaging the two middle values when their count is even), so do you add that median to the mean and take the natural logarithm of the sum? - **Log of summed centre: 4.12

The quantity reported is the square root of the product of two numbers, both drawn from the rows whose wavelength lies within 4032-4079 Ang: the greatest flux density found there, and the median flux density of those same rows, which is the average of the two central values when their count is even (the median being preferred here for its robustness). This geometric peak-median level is 29.6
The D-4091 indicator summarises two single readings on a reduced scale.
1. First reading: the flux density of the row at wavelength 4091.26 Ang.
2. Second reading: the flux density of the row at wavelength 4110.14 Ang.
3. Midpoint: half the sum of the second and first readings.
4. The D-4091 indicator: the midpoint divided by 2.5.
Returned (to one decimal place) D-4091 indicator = 11.0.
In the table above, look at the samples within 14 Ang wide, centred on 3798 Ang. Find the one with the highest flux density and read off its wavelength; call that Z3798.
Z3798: 3800.64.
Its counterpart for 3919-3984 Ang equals 3941.46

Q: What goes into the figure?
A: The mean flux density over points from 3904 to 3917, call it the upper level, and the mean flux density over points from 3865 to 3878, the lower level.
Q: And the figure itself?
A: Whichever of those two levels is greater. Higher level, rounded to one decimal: 29.8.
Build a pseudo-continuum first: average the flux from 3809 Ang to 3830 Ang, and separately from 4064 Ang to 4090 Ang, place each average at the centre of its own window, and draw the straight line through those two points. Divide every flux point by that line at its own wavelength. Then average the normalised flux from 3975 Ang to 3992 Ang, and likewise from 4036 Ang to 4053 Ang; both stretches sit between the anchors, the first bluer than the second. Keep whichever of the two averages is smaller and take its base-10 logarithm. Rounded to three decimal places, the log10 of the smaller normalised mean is -0.031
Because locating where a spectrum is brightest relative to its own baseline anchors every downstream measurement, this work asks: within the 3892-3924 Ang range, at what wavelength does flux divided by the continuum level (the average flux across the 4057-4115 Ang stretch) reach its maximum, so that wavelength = 3912.52 Ang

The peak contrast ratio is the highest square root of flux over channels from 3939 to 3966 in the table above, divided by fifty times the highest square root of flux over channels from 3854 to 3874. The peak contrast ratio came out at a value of 0.0187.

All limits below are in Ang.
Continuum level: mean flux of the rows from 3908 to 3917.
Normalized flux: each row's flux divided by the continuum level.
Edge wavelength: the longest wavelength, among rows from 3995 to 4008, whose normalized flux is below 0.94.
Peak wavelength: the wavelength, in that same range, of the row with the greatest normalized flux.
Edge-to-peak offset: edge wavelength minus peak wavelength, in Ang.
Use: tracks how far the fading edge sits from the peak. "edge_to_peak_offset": -1.8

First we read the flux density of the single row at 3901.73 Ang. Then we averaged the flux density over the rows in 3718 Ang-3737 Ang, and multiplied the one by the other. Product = 1088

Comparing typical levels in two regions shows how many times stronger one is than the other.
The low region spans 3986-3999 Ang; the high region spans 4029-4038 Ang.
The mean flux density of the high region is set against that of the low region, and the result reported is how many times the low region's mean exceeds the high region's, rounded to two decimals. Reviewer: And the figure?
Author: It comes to 1.02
